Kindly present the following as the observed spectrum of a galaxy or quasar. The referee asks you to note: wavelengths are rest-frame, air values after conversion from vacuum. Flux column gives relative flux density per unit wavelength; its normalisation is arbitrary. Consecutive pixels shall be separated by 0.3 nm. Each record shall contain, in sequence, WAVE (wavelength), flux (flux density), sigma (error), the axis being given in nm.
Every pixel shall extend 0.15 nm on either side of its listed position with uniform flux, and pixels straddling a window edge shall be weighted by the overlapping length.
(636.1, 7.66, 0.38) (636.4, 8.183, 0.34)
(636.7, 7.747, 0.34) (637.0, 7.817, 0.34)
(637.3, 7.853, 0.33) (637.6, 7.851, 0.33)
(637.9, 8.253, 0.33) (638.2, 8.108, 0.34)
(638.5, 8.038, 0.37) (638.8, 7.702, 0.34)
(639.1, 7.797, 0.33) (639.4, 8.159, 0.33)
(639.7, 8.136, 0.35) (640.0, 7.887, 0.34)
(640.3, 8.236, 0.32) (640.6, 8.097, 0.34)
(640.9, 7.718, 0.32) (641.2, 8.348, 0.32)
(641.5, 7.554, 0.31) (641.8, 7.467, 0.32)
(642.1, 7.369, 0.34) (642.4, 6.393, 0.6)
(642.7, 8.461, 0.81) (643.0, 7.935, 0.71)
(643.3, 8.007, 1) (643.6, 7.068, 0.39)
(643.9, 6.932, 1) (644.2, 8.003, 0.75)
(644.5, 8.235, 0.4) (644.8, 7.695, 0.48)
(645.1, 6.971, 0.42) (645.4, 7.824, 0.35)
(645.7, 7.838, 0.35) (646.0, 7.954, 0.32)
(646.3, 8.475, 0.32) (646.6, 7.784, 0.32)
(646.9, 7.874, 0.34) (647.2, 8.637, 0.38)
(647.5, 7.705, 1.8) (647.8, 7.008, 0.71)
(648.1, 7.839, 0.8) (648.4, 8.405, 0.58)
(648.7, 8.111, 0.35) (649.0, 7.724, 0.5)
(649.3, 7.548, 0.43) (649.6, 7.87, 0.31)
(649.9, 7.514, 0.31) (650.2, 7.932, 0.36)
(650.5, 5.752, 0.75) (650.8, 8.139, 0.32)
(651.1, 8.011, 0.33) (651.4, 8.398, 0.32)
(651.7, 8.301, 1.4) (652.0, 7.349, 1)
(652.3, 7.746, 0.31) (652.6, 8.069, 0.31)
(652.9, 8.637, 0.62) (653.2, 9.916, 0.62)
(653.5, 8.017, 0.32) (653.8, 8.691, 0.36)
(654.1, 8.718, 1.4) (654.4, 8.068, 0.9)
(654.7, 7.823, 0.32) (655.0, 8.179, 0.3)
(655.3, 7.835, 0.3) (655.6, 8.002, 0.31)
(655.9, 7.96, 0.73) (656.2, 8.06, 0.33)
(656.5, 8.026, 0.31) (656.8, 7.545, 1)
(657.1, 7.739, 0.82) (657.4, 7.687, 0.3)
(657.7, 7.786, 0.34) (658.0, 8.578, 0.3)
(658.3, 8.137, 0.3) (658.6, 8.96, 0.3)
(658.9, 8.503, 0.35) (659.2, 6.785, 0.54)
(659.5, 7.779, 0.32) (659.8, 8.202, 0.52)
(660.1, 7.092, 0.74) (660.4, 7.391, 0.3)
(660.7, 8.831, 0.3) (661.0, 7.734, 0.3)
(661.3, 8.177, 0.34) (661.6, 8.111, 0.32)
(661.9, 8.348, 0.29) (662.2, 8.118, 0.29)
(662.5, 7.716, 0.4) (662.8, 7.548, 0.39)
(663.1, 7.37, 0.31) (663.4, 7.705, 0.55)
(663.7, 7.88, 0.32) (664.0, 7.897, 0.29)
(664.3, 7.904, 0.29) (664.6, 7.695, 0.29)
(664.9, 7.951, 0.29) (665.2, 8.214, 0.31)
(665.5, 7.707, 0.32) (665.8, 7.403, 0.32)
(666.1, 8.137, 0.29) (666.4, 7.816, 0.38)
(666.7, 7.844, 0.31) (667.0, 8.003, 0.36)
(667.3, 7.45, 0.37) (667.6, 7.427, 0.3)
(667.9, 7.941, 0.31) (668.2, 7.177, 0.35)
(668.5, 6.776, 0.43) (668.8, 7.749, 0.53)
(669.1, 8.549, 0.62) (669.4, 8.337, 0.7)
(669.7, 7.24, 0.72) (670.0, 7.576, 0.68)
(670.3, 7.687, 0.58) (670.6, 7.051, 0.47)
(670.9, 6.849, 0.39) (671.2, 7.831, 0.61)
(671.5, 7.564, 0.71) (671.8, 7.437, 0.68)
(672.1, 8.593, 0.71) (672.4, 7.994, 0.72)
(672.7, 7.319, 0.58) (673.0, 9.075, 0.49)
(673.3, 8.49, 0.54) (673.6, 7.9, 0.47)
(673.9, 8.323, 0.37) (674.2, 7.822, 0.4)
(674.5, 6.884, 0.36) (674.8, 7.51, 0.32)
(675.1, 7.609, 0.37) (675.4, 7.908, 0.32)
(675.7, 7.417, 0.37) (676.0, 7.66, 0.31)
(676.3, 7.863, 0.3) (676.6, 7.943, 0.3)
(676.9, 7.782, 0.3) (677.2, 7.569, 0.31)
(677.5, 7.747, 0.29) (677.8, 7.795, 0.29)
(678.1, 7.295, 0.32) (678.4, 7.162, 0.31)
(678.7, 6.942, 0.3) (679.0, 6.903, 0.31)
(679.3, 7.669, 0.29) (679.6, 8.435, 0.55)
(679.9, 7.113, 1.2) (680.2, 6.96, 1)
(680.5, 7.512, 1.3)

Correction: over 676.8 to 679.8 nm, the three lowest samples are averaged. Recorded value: 7.00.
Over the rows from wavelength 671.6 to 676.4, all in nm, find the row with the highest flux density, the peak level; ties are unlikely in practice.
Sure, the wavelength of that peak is 673.0 nm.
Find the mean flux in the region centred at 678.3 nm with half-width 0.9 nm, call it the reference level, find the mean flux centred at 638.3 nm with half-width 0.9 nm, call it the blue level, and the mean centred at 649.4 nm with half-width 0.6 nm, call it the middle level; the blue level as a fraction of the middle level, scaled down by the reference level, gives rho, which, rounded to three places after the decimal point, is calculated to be 0.142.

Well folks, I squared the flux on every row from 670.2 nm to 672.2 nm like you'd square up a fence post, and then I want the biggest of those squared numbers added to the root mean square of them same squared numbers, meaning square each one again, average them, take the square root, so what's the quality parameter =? 132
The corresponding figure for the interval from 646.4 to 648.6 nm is 138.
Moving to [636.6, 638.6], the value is 131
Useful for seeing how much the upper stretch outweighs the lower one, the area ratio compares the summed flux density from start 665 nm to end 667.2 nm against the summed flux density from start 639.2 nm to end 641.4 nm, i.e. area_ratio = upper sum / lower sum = 0.97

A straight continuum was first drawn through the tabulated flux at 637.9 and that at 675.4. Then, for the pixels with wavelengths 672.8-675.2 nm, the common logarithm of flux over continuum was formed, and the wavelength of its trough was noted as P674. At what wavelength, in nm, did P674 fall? 674.5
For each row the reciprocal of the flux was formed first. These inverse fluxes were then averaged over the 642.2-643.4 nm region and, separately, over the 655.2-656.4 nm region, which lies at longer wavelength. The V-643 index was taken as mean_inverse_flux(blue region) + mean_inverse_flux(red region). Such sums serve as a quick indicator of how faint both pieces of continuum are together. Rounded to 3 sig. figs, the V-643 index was 0.257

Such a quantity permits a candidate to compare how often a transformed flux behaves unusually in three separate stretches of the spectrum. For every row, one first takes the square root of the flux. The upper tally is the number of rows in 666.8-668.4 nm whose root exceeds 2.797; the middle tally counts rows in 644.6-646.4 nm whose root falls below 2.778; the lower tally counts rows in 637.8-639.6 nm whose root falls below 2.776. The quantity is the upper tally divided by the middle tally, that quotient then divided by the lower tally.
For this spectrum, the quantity 1.0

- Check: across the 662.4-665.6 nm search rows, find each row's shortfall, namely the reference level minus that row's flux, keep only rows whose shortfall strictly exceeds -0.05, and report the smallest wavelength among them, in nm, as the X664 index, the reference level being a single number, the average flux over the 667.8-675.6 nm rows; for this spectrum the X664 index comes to 662.5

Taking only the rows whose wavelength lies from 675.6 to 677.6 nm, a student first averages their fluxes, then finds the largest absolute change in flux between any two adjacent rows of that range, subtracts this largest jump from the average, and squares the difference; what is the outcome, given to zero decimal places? 56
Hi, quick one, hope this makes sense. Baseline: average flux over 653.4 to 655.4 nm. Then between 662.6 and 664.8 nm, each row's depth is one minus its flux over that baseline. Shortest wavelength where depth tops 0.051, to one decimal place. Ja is 662.8 nm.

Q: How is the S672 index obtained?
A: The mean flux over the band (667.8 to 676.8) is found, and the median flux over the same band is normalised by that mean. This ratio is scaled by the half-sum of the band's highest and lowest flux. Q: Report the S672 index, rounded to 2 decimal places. 7.91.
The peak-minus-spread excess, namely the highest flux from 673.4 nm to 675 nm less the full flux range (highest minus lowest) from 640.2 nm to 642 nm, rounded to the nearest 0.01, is 7.44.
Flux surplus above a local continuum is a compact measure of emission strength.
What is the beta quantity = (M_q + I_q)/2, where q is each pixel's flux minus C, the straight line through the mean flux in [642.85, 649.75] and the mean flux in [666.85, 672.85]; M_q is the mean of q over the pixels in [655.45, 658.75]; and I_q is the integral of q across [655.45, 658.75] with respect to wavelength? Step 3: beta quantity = 0.69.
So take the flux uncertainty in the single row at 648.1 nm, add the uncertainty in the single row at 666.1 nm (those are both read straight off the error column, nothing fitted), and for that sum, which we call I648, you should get 1.1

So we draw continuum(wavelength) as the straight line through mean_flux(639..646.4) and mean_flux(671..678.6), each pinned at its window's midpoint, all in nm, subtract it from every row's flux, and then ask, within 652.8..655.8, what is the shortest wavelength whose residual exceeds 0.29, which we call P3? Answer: 652.9 nm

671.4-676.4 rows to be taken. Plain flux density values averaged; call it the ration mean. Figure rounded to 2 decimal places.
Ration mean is 7.85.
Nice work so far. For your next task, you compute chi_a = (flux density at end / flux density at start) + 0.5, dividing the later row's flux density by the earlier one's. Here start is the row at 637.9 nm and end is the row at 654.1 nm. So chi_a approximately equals 1.56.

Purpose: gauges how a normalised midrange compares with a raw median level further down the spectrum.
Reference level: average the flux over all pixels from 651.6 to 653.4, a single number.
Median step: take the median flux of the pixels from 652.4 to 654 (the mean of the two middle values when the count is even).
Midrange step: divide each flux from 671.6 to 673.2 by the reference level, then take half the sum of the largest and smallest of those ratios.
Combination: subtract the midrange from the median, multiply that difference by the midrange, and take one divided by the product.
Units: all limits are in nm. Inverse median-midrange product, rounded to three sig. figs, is 0.133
